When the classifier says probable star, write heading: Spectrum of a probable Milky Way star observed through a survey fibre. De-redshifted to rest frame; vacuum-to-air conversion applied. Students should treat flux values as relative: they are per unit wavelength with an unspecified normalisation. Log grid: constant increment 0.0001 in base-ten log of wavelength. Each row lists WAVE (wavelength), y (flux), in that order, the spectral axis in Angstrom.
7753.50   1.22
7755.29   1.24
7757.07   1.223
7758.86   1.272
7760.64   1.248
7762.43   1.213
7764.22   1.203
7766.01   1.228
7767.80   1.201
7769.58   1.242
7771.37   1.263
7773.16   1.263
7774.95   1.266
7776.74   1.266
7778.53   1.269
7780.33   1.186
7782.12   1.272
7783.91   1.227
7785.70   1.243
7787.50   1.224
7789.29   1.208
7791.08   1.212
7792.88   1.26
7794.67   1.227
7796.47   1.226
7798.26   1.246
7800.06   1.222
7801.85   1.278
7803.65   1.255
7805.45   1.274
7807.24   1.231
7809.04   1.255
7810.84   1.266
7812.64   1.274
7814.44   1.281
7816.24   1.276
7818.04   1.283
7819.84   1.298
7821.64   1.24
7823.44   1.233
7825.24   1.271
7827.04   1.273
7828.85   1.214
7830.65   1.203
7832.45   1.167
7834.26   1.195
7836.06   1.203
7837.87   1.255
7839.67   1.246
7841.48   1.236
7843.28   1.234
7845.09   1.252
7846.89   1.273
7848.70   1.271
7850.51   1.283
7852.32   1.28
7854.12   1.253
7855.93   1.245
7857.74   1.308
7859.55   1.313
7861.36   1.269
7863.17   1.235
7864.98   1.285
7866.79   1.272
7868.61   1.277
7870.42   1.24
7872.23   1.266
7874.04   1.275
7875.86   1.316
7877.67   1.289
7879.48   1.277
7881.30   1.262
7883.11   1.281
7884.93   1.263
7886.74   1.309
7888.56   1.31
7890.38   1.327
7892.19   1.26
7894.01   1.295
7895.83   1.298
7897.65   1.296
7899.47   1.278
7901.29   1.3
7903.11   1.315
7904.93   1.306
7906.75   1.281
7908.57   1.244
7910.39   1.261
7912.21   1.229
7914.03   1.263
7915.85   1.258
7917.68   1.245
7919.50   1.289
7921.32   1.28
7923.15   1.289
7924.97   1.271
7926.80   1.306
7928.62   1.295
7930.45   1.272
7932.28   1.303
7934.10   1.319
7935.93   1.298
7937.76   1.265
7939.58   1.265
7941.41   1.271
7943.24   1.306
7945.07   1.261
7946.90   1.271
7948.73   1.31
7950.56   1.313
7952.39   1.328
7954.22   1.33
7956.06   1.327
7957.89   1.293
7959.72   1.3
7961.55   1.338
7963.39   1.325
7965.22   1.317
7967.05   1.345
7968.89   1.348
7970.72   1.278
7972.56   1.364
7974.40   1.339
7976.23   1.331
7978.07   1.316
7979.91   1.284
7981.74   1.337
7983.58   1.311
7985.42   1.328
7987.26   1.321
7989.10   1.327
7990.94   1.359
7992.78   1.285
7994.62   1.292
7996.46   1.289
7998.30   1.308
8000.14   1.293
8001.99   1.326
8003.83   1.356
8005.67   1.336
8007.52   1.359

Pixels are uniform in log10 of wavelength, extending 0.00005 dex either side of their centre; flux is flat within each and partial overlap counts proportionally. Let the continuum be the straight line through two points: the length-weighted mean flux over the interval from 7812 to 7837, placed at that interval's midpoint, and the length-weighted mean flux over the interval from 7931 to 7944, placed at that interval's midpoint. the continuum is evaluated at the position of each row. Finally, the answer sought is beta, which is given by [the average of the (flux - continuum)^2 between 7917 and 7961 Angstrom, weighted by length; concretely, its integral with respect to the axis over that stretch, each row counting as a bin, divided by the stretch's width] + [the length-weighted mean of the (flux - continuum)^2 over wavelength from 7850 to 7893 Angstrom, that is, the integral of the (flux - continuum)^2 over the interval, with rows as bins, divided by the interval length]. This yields 0.0013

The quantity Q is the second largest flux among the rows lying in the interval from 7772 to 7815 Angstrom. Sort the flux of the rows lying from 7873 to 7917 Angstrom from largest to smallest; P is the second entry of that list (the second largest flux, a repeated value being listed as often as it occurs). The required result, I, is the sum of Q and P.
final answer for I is 2.59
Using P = 1.316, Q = 1.278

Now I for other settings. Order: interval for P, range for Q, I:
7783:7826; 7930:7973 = 2.63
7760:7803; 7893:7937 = 2.59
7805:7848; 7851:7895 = 2.60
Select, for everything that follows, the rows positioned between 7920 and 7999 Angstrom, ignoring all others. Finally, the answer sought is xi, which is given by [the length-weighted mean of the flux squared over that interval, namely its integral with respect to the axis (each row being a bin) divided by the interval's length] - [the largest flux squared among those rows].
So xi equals -0.15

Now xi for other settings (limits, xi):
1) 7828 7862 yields -0.17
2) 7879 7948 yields -0.12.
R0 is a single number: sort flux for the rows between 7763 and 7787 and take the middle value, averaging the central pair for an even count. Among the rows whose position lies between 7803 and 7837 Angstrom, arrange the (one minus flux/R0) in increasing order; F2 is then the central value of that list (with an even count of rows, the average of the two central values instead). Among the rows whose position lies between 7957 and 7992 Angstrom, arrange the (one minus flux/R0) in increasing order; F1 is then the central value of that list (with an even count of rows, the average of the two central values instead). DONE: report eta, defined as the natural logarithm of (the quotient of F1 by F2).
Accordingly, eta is 1.9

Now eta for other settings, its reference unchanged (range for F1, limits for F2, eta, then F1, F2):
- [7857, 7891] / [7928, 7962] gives -0.5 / -0.027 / -0.05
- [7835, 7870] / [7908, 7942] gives -0.1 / -0.021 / -0.02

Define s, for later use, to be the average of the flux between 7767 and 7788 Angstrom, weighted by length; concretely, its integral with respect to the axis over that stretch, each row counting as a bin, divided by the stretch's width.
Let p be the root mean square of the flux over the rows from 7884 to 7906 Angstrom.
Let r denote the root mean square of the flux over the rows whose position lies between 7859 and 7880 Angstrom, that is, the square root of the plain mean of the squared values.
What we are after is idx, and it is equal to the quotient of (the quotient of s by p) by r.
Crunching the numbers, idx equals 0.752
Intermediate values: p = 1.30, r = 1.28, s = 1.24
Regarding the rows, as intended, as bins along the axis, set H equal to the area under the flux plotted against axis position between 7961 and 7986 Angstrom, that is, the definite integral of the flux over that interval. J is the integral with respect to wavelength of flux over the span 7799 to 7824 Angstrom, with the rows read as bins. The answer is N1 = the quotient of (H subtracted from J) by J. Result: -0.05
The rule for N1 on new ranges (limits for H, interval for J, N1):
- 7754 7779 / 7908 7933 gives 0.02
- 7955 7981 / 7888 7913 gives -0.07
